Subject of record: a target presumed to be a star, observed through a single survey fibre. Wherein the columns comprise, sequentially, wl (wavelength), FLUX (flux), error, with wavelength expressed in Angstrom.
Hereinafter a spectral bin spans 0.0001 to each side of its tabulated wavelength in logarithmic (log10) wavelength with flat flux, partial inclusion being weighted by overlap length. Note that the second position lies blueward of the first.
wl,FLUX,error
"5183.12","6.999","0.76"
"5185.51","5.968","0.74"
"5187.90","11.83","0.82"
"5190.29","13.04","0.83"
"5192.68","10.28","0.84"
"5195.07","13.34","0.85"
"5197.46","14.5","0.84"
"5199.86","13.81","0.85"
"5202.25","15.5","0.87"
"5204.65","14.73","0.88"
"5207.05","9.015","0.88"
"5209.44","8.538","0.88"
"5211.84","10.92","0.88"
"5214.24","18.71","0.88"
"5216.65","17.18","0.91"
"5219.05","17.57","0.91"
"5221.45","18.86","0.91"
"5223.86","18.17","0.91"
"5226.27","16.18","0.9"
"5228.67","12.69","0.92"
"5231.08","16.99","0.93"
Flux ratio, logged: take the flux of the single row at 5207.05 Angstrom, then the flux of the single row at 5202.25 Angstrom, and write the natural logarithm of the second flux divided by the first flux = 0.5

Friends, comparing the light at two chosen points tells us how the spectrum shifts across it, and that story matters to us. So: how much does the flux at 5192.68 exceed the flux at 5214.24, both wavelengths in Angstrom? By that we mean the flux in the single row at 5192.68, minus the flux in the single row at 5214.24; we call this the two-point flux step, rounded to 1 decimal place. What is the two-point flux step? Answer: -8.4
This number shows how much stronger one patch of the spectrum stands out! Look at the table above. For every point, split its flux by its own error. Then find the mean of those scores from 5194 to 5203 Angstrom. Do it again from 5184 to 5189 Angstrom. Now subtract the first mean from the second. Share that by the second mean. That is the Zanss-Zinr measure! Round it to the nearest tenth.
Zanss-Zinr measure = -0.5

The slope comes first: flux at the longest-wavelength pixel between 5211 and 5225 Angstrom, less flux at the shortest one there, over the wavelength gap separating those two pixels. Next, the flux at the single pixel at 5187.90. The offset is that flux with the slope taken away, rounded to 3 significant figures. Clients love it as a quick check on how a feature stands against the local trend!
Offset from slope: 11.2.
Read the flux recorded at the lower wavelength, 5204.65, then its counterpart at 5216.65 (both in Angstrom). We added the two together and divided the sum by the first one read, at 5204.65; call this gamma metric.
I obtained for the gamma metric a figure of 2.2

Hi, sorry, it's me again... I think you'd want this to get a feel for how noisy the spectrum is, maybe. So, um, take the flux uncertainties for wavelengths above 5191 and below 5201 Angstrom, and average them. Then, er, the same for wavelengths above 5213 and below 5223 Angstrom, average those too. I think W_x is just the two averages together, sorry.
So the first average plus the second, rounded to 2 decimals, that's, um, 1.75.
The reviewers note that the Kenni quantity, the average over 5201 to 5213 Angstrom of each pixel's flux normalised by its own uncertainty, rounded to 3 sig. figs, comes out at 13.4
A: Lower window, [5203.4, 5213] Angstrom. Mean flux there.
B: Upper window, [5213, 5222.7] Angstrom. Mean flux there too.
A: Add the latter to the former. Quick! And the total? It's 28.9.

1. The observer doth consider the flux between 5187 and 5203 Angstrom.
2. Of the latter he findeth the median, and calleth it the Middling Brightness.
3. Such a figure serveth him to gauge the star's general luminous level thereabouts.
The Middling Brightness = 13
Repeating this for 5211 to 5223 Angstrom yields 18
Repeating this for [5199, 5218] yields 14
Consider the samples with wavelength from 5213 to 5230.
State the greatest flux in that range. 18.86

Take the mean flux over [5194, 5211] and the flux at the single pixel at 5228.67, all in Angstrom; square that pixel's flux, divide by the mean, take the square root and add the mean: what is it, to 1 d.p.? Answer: 16.3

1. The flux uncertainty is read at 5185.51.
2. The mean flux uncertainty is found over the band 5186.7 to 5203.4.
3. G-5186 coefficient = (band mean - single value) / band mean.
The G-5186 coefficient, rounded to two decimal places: 0.12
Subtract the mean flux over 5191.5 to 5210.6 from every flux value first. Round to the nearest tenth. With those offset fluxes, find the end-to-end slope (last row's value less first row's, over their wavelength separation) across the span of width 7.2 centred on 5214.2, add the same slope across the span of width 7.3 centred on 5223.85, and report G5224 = 0.7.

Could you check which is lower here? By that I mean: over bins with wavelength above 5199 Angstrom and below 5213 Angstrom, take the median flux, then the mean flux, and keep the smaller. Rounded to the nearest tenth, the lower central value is 12.1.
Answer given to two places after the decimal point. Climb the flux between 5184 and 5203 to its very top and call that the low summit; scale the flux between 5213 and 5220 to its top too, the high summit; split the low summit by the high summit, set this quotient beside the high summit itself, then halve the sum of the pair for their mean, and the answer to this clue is 9.77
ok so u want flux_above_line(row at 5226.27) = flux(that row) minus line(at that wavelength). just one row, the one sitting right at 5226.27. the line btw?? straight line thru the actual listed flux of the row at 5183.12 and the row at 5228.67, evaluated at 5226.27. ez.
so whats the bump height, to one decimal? 3.8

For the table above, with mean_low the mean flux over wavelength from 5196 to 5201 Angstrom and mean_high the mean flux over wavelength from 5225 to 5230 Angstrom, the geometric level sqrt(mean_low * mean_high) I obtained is 14.3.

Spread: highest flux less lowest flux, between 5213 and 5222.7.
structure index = 1.7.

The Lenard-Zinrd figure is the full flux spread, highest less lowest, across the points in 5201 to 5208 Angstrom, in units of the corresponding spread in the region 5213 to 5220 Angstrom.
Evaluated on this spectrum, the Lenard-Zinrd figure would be 4.2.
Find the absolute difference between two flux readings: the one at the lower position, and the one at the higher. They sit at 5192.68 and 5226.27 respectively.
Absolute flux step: 5.9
